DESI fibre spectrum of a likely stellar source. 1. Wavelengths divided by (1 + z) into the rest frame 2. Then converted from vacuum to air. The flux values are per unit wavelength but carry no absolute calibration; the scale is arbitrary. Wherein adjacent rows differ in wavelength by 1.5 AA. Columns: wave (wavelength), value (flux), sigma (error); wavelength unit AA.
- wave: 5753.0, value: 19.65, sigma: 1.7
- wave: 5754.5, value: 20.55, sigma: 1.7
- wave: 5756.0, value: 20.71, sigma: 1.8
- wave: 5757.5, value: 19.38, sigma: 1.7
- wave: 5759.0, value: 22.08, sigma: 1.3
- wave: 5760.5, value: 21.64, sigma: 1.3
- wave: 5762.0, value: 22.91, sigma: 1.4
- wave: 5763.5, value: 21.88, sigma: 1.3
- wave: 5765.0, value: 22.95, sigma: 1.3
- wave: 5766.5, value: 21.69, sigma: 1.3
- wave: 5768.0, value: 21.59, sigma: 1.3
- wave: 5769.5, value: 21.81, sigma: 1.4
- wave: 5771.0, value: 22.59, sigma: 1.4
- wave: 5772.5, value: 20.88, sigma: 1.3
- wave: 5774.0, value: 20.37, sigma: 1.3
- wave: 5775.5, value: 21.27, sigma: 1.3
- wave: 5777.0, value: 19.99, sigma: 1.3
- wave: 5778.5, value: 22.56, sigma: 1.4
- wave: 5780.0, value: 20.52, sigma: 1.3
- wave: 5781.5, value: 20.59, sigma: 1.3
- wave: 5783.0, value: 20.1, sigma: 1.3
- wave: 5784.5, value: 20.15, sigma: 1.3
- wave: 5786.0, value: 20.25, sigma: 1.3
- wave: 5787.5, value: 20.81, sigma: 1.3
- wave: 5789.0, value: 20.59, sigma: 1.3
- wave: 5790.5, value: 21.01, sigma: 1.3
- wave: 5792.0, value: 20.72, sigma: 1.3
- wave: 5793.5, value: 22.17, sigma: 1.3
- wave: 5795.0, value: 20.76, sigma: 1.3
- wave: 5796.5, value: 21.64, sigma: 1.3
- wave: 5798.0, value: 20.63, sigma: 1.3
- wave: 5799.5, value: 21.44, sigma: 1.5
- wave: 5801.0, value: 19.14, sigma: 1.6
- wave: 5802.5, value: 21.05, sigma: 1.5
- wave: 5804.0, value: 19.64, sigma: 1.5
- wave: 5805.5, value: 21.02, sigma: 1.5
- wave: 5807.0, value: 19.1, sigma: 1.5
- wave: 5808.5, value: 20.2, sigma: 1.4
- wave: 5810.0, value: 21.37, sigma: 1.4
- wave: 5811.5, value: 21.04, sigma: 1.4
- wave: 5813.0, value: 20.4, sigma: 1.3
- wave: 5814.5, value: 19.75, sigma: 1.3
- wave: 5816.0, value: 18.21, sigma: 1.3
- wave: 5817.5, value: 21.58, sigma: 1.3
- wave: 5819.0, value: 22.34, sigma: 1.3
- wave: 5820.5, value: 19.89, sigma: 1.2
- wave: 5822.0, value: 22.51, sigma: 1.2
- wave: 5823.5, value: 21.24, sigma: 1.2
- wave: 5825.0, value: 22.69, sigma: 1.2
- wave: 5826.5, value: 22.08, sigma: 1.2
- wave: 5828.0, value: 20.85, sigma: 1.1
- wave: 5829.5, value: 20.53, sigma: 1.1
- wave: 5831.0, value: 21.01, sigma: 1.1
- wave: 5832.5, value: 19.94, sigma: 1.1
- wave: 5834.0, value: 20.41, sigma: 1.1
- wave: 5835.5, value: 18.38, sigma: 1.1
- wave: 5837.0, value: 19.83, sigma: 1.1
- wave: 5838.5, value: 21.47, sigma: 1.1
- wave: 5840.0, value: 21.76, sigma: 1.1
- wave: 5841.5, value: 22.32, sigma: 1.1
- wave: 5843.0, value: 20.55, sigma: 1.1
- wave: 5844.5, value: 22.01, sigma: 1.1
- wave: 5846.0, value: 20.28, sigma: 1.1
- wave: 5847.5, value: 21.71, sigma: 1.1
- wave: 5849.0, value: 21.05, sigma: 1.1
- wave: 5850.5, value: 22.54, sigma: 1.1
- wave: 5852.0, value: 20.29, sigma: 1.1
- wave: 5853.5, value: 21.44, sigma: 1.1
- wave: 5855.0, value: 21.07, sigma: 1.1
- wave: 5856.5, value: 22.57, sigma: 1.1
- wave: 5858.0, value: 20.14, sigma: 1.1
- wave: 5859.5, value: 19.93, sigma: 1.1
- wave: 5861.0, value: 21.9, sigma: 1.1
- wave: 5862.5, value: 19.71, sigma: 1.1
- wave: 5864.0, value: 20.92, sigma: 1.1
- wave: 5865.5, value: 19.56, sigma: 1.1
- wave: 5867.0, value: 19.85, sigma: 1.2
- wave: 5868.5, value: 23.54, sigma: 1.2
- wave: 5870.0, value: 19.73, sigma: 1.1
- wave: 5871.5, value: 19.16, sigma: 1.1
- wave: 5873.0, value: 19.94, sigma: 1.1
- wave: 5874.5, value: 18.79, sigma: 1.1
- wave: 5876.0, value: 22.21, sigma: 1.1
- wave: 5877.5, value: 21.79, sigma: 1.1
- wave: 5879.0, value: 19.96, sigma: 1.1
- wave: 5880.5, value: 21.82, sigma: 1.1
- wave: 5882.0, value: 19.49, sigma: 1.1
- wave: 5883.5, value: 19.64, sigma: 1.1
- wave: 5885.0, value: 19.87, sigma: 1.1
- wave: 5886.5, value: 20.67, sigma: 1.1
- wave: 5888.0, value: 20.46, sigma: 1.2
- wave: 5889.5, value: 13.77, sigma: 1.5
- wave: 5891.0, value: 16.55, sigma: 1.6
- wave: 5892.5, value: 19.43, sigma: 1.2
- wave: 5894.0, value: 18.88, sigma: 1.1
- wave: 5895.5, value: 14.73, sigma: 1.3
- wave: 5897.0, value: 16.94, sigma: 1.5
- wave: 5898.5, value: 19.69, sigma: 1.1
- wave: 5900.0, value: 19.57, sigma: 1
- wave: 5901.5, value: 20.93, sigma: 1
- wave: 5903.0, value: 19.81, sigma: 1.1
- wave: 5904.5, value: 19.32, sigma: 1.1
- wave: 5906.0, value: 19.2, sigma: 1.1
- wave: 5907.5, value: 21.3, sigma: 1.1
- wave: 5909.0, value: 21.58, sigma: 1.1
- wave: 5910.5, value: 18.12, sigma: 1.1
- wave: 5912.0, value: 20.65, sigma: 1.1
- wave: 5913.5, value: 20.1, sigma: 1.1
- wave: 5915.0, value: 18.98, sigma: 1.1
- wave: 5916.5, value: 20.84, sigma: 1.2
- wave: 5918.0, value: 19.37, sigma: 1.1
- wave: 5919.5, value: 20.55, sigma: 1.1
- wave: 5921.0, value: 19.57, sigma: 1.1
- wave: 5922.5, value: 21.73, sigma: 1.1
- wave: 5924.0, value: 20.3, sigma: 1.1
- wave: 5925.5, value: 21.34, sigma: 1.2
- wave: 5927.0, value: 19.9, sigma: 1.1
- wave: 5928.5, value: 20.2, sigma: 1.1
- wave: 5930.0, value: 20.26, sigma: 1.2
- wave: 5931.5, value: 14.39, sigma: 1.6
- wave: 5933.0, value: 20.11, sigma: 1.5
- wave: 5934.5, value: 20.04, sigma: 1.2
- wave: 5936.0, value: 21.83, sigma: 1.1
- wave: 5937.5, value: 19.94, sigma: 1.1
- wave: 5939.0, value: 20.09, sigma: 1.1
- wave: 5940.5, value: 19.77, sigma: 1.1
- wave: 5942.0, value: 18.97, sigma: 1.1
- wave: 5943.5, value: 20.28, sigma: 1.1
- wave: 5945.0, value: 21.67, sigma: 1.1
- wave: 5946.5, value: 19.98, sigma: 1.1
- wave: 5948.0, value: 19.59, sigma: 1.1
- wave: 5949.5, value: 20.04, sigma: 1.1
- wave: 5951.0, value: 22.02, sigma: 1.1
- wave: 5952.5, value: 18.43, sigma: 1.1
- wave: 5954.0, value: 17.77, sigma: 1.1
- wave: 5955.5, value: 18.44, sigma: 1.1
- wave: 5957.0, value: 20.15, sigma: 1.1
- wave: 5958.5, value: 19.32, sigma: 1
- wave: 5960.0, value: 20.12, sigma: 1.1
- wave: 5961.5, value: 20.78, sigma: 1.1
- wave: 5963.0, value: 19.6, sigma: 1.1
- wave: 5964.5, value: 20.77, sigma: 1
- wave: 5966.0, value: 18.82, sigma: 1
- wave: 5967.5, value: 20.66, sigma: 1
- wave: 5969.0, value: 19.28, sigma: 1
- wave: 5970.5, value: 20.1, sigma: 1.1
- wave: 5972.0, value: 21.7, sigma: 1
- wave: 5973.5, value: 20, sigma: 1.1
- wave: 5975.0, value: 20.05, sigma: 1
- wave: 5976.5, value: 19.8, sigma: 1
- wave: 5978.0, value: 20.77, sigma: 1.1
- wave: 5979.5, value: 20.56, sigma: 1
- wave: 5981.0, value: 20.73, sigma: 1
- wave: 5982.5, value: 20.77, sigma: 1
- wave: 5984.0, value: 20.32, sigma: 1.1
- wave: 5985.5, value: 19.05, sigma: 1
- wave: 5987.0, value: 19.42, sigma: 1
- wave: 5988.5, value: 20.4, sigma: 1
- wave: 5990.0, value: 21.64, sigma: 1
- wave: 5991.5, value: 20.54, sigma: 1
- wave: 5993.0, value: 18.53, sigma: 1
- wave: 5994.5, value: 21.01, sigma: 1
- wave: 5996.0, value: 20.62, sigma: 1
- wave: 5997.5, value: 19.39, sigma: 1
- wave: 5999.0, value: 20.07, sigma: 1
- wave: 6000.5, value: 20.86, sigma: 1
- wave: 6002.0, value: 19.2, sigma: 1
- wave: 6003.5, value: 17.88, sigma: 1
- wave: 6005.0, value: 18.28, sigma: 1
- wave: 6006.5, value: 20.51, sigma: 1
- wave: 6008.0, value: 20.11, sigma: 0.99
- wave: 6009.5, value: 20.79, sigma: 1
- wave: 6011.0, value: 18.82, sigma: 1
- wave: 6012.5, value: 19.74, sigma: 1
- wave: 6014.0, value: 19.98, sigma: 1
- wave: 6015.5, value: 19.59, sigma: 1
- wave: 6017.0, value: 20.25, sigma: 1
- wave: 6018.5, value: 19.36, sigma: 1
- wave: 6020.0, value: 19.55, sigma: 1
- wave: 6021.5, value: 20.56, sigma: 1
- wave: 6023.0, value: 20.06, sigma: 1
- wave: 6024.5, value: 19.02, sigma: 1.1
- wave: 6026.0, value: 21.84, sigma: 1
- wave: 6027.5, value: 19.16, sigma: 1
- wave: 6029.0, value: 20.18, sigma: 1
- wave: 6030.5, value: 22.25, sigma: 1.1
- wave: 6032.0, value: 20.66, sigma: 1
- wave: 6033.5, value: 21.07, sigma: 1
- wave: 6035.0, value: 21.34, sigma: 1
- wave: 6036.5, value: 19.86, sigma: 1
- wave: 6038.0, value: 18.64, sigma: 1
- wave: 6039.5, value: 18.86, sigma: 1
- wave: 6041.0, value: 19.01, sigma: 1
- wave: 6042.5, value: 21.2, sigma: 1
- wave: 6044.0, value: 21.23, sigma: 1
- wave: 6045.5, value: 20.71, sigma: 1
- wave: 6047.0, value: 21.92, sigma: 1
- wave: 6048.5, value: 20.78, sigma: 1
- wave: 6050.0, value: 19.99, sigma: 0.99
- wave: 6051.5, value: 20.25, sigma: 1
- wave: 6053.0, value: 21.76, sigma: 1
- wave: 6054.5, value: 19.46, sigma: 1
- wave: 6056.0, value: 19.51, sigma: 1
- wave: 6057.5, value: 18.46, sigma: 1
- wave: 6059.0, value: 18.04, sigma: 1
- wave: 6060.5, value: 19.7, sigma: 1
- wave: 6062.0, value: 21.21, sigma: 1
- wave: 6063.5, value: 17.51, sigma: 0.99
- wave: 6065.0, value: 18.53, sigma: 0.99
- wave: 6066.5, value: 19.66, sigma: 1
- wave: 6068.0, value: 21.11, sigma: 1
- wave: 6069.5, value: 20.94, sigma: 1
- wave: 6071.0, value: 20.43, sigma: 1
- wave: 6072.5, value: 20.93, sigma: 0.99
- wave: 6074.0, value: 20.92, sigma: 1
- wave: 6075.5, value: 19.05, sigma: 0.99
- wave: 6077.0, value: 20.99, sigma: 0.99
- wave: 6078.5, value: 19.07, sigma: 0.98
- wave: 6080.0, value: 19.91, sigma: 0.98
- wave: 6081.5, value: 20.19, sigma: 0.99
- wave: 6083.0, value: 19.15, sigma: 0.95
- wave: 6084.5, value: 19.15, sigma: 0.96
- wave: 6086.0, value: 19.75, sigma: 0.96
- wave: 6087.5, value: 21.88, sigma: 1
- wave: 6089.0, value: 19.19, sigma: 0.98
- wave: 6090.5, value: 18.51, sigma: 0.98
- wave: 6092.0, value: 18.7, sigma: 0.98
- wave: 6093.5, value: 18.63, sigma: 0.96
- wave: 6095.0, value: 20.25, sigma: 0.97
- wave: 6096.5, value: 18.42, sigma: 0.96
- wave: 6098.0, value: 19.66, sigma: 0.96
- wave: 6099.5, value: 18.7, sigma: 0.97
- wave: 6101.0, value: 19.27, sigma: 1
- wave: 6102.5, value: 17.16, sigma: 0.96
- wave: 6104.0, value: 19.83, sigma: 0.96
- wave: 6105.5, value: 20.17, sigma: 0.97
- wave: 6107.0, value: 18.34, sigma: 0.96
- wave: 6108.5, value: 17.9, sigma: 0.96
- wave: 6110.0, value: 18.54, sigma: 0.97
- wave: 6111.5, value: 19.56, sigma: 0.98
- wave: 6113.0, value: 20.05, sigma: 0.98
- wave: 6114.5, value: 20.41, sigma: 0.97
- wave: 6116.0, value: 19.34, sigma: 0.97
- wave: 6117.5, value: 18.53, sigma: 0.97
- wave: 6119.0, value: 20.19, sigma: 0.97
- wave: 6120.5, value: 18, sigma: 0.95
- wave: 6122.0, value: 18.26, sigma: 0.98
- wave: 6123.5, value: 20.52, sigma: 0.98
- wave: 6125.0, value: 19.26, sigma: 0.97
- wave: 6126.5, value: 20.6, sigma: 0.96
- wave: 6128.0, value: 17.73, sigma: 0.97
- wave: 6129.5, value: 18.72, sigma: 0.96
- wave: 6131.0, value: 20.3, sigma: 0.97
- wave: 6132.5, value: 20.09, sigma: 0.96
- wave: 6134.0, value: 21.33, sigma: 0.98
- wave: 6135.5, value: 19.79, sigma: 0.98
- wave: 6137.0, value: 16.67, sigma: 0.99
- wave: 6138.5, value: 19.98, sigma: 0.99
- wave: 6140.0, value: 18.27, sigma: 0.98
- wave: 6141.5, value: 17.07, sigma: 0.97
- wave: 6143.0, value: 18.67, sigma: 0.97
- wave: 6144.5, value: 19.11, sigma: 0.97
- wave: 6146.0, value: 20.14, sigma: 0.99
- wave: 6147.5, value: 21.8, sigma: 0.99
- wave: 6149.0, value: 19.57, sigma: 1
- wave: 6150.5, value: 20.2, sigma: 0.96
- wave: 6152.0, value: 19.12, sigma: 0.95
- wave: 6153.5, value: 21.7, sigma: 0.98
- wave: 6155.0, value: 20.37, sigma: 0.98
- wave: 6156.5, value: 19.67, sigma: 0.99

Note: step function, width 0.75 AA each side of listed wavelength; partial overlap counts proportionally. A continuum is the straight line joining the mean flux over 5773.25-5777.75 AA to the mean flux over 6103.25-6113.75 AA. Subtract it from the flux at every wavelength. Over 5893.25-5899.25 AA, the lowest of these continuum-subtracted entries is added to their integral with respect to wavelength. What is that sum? -20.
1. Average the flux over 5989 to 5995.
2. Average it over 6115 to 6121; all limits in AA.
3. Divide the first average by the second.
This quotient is 1.07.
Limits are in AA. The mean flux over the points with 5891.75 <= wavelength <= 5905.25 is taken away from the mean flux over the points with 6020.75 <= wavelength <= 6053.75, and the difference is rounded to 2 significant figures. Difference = 1.7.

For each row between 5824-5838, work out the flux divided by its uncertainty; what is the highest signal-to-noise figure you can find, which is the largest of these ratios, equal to 19.1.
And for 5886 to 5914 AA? 20.9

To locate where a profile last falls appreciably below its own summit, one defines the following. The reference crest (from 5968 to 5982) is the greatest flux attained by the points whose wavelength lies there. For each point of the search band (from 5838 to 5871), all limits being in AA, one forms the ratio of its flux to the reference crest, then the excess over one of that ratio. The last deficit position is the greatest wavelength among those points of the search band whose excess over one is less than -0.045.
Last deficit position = 5870.0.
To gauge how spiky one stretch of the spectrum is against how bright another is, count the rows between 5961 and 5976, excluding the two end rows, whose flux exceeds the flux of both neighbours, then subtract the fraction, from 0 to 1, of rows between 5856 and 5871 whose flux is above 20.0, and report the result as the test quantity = 2.5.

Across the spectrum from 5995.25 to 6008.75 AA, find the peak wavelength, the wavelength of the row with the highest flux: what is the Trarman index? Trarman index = 6000.5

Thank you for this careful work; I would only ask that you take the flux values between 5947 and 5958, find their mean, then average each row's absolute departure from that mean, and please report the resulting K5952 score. 1.1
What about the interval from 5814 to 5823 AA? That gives 1.4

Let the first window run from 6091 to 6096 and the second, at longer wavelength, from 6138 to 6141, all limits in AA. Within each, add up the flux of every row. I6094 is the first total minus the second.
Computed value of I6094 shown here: 19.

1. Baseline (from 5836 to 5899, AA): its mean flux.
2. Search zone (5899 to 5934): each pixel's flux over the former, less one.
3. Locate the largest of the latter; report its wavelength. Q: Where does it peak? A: 5922.5 AA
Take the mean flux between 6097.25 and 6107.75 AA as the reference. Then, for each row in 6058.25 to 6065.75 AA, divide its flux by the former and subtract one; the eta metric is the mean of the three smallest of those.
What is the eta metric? -0.05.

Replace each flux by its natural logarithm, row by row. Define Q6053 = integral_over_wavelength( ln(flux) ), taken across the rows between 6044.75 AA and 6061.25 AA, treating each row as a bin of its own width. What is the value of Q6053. 49.4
